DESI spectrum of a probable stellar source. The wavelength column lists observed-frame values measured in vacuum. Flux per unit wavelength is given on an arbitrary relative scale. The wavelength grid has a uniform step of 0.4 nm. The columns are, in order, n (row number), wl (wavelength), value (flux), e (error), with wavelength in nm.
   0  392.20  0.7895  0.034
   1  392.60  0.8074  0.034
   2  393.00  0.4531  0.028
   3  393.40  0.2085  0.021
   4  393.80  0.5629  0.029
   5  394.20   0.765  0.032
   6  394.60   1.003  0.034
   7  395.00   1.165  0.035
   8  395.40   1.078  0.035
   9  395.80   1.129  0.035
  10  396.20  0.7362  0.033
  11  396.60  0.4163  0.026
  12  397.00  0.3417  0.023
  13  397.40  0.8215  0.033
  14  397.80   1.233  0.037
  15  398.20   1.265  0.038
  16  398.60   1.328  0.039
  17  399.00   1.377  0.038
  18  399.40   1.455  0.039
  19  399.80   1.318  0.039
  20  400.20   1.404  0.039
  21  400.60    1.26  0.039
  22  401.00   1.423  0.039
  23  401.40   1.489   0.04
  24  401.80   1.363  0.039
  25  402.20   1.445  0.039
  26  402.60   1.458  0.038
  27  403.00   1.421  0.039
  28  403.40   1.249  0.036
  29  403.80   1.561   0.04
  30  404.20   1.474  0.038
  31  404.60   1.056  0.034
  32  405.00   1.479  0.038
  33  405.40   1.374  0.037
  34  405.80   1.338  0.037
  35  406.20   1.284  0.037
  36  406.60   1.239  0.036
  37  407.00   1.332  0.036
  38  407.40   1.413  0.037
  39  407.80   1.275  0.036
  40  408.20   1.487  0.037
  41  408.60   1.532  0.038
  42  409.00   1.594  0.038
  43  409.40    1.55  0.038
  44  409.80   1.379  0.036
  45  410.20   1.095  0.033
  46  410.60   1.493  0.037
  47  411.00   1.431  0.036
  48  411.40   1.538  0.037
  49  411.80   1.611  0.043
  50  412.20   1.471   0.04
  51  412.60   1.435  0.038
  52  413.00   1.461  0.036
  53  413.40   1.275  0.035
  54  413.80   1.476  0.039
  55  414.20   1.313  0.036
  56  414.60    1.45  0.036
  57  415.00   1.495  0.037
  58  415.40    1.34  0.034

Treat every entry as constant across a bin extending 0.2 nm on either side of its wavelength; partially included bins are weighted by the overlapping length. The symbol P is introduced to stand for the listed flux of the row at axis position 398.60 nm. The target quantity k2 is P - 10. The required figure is -8.67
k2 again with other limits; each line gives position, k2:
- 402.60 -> -8.54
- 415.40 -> -8.66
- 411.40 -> -8.46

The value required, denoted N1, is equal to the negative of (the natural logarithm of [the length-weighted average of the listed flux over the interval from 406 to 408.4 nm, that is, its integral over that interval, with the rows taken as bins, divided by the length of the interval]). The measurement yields -0.29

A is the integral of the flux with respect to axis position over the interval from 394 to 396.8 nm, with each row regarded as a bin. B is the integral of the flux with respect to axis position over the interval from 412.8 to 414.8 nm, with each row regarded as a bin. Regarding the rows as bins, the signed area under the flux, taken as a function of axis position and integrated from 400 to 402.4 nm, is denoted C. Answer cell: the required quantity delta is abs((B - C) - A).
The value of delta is 3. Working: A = 2.5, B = 2.8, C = 3.4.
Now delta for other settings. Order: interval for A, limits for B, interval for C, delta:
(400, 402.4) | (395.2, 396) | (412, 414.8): 6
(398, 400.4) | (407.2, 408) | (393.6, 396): 4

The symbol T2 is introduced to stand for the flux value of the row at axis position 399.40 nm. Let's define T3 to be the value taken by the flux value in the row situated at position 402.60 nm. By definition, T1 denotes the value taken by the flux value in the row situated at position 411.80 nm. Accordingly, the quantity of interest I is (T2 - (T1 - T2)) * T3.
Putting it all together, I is 1.9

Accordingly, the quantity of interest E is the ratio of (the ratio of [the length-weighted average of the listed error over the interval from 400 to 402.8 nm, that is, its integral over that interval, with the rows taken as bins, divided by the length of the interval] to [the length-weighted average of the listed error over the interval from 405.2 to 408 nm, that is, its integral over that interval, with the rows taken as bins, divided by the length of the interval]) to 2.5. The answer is 0.43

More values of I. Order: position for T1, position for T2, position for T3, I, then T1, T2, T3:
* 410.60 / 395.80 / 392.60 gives 0.6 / 1.493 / 1.129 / 0.8074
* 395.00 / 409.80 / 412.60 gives 2.3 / 1.165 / 1.379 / 1.435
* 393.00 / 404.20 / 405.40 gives 3.4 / 0.4531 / 1.474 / 1.374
